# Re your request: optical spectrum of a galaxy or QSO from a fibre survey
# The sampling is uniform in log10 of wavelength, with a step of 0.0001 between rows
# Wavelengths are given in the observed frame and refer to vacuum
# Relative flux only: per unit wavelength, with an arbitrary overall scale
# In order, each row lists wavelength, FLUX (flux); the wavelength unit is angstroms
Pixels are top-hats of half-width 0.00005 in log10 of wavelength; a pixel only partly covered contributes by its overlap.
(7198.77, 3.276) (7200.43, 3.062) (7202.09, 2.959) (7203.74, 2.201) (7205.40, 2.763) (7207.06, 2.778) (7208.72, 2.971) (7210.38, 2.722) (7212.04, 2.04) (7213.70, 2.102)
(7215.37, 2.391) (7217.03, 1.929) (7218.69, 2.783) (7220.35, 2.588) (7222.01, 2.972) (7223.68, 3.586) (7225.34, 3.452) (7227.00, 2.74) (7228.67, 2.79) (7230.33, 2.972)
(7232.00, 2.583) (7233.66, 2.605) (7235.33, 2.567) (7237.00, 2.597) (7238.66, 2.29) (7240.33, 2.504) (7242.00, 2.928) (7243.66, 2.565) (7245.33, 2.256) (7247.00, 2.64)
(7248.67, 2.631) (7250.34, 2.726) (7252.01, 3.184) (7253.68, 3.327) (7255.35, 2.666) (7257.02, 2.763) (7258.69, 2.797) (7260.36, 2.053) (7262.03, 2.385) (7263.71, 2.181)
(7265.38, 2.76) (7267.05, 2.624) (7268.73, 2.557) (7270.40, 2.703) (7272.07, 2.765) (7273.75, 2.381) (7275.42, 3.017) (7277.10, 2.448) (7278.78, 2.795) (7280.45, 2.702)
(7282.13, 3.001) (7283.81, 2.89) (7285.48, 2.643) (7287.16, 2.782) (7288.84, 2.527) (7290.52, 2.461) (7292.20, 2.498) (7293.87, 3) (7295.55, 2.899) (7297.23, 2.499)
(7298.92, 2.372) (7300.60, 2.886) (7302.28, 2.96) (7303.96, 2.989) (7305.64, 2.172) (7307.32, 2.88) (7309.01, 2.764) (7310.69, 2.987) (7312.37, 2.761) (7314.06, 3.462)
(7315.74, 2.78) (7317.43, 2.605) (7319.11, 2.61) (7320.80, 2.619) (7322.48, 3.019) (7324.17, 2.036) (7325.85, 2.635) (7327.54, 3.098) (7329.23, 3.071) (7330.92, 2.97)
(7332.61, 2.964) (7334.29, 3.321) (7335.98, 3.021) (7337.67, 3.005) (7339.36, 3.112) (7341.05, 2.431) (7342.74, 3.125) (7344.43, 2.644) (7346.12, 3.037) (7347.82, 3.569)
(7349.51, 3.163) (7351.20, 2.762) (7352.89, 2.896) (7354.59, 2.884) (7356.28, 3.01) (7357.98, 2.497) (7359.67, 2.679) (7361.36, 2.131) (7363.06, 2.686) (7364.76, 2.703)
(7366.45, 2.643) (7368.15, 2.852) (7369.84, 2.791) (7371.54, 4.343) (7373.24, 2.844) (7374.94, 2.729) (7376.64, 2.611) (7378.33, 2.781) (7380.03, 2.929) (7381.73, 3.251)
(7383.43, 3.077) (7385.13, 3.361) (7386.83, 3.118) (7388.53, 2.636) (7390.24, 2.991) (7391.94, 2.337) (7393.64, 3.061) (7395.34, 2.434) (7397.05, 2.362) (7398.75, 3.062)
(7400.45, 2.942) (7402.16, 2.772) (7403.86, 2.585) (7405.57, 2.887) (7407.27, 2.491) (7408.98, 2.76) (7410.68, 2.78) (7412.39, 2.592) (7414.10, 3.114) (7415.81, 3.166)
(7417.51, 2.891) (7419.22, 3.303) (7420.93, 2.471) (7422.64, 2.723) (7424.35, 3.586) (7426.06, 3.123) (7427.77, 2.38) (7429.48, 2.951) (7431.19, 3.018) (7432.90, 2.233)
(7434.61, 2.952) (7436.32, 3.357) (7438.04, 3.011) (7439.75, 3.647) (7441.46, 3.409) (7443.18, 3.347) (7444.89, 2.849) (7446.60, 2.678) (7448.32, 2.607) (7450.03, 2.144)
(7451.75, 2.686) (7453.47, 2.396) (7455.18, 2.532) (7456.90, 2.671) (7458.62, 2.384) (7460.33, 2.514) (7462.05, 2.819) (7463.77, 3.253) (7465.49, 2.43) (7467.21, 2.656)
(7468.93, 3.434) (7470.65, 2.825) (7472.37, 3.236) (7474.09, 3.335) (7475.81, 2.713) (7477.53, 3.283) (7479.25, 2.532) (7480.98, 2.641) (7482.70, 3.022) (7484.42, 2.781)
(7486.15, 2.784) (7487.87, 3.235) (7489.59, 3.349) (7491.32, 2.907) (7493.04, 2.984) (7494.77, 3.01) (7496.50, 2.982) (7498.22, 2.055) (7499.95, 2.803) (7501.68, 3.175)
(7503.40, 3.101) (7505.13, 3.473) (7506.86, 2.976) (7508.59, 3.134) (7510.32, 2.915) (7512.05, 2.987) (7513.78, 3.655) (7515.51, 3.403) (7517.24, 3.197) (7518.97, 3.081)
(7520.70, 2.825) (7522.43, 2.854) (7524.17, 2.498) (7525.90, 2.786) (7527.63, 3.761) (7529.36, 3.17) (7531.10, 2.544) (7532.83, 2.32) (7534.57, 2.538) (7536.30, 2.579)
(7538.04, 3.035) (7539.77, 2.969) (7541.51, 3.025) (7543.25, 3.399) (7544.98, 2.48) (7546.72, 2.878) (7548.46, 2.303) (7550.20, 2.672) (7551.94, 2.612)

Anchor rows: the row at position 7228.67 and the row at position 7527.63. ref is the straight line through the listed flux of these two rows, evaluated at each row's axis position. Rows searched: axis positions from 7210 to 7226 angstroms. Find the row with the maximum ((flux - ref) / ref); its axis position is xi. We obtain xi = 7223.68 angstroms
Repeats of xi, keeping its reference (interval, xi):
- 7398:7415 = 7414.10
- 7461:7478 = 7468.93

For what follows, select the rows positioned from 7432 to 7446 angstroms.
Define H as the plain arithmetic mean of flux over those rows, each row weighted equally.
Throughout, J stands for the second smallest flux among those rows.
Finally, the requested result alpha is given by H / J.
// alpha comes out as 1.09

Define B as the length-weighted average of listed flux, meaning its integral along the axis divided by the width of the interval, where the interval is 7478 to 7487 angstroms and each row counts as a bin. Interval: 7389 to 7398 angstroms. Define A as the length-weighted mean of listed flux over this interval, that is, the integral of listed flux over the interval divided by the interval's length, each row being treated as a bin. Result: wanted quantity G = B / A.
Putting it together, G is 1.050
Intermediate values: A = 2.64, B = 2.77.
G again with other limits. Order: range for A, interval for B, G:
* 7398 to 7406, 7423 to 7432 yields 1.053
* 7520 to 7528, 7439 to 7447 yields 1.108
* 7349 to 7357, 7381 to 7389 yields 1.060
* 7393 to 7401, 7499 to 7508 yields 1.122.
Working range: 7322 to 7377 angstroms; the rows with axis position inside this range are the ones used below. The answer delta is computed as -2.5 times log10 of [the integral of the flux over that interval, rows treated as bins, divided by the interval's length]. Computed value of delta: -1.15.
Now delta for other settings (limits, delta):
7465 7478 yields -1.19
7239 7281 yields -1.06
